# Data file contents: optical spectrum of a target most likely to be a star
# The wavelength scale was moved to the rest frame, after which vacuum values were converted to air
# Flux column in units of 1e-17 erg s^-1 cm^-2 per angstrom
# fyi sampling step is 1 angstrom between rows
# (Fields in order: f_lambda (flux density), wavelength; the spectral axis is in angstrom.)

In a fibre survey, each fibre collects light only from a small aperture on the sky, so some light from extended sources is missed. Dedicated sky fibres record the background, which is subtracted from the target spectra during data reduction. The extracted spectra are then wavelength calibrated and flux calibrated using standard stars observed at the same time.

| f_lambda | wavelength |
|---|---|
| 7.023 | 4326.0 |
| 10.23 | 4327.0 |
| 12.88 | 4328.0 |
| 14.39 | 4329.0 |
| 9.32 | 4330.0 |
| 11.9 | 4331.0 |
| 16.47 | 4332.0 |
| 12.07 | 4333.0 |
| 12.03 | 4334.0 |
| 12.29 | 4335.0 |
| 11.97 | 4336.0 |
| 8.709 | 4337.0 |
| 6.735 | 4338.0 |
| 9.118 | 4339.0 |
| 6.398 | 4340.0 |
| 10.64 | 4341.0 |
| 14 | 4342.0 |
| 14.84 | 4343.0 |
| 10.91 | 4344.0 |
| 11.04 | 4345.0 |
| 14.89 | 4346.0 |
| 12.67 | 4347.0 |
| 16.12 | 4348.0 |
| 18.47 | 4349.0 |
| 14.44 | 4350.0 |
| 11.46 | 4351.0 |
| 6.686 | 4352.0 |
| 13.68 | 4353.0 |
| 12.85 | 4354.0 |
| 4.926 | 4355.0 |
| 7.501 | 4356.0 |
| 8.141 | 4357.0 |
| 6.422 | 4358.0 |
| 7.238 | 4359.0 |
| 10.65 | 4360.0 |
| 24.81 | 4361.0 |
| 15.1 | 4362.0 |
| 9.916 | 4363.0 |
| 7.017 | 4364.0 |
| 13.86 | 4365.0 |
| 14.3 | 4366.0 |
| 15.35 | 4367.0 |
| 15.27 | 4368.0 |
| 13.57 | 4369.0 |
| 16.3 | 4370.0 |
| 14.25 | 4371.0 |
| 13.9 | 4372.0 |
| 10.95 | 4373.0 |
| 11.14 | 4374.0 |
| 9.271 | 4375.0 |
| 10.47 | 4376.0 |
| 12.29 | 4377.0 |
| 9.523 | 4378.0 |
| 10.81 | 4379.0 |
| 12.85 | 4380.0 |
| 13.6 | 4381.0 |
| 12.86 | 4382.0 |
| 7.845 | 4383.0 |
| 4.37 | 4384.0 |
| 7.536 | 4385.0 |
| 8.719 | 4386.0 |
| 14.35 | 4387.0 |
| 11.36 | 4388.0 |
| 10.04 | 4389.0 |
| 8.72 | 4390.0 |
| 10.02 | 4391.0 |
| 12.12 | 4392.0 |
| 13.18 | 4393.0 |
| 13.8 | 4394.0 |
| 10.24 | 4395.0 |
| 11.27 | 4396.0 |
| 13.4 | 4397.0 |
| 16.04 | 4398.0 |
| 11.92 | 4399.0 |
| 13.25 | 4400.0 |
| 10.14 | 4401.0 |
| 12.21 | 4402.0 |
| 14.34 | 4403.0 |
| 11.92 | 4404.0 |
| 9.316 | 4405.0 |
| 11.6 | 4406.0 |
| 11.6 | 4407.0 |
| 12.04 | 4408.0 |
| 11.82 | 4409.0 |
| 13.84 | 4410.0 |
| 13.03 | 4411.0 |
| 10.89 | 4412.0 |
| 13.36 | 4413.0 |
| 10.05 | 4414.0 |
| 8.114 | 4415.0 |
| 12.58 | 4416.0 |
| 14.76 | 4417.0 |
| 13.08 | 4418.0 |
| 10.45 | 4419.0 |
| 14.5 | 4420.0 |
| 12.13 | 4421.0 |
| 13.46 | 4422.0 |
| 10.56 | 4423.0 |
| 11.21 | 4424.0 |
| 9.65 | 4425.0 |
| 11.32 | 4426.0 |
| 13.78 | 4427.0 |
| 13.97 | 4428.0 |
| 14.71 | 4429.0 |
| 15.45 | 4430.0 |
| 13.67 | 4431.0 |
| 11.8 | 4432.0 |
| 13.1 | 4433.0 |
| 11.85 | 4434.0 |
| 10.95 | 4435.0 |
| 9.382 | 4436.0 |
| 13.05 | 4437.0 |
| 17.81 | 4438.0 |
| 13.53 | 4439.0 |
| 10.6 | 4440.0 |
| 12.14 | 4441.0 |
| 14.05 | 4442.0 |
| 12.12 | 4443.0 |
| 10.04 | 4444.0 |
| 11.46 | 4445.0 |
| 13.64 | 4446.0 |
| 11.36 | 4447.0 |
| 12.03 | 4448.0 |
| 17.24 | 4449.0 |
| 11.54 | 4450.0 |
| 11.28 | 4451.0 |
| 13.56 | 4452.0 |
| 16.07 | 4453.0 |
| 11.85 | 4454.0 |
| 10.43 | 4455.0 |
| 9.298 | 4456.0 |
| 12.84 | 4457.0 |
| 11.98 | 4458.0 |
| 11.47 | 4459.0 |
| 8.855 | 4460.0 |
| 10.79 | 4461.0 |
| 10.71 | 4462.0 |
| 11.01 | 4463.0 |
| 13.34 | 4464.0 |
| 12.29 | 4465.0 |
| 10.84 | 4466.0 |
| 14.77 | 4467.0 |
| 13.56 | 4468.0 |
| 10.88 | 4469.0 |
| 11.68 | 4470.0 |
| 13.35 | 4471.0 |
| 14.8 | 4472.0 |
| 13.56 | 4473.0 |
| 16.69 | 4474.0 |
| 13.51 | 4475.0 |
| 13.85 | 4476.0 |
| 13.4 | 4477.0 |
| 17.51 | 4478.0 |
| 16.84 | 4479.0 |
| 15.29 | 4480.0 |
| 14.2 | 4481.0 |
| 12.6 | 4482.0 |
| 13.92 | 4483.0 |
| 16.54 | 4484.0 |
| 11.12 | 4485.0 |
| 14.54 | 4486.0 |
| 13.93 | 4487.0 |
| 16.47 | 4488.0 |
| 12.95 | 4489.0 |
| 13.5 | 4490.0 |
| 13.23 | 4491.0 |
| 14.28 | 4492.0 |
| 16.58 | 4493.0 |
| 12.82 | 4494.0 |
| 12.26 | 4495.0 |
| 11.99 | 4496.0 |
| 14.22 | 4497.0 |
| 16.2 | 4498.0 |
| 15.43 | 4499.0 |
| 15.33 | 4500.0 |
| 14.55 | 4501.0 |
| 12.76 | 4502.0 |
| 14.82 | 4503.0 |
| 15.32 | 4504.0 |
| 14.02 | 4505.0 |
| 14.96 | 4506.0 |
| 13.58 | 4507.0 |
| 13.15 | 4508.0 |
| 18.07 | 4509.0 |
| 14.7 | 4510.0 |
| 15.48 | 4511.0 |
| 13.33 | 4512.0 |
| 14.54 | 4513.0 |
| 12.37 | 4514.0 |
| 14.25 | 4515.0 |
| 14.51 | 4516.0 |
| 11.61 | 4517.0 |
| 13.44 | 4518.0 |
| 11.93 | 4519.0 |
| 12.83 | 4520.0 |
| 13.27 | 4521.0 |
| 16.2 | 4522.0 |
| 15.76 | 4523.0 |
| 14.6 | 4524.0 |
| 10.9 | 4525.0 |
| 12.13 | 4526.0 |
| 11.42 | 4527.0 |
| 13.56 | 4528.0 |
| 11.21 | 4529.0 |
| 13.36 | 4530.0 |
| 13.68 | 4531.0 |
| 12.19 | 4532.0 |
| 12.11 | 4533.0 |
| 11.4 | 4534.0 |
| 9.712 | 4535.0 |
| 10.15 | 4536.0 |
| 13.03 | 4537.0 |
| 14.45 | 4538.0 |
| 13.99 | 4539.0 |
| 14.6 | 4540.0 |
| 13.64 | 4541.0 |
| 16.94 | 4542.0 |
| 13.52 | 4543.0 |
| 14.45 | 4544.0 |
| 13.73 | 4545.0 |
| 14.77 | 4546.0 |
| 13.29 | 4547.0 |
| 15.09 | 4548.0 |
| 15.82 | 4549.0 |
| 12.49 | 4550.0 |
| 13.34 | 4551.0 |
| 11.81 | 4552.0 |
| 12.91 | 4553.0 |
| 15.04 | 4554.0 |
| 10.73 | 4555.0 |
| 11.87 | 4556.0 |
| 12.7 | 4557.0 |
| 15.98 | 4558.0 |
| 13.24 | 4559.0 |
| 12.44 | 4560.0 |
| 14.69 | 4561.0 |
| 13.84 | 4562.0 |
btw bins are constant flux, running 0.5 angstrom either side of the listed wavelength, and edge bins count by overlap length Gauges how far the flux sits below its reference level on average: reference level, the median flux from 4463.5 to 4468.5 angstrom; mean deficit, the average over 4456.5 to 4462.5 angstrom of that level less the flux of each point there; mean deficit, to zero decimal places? 2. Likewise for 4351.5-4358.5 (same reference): 5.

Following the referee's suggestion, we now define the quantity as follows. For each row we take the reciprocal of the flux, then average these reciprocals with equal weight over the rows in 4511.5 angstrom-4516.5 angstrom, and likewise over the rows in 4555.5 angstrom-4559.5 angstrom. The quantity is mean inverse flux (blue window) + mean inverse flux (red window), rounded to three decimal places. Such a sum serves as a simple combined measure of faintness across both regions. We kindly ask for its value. 0.148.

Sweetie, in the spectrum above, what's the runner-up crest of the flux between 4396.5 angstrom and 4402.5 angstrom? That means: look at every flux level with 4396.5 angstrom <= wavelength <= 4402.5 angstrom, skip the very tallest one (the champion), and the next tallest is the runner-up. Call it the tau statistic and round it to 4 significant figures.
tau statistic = 13.40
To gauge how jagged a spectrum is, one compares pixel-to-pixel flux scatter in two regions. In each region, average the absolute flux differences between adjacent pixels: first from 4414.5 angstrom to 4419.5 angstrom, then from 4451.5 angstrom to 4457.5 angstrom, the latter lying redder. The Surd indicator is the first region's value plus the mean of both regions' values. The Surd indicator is 5.4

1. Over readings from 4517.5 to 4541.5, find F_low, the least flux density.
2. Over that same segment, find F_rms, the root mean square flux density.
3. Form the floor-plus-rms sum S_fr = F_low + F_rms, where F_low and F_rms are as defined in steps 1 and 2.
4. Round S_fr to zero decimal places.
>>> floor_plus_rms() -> 23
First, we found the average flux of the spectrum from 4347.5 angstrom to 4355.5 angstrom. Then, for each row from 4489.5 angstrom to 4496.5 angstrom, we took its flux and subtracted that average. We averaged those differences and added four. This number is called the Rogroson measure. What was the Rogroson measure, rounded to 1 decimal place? 5.2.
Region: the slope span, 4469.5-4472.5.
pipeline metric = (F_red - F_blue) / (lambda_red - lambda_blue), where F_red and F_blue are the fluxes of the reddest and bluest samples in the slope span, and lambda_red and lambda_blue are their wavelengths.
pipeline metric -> 1.6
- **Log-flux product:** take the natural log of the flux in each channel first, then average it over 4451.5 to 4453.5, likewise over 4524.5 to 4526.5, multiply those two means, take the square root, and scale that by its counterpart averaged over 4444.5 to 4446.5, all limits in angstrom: 6.5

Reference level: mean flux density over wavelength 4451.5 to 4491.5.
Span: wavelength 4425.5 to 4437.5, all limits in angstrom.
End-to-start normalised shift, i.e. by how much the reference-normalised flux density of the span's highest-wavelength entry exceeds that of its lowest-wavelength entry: 0.13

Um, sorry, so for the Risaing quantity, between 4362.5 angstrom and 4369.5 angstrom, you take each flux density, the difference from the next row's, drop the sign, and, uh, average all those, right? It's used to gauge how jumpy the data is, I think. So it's 2.2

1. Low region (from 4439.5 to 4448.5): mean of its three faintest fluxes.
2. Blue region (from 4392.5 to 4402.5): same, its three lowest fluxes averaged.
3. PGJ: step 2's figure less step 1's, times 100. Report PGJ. -12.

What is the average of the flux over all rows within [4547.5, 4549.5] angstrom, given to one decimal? 15.5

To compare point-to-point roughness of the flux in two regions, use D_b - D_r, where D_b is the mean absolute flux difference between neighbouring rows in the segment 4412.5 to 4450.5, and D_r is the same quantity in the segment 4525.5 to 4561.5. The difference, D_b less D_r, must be 0.7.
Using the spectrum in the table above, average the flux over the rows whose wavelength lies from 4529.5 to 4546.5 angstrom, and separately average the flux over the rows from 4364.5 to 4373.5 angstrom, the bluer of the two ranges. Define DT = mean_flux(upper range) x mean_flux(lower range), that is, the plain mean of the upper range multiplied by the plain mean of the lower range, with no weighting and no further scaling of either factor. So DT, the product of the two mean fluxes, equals 188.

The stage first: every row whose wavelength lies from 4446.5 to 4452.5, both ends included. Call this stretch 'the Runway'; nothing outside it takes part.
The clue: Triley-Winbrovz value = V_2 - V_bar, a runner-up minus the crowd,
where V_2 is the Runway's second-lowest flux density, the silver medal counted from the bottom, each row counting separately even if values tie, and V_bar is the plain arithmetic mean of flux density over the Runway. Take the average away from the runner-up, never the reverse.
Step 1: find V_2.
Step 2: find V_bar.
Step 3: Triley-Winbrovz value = -1.5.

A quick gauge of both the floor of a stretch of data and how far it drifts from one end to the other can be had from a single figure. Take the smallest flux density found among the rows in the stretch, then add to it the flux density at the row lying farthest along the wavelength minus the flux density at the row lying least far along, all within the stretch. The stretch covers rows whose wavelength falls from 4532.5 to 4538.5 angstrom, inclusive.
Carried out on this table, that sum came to 12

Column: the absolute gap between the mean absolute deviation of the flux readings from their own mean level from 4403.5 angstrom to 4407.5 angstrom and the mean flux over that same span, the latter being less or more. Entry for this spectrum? 10.2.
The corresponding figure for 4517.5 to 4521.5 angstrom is 12.4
